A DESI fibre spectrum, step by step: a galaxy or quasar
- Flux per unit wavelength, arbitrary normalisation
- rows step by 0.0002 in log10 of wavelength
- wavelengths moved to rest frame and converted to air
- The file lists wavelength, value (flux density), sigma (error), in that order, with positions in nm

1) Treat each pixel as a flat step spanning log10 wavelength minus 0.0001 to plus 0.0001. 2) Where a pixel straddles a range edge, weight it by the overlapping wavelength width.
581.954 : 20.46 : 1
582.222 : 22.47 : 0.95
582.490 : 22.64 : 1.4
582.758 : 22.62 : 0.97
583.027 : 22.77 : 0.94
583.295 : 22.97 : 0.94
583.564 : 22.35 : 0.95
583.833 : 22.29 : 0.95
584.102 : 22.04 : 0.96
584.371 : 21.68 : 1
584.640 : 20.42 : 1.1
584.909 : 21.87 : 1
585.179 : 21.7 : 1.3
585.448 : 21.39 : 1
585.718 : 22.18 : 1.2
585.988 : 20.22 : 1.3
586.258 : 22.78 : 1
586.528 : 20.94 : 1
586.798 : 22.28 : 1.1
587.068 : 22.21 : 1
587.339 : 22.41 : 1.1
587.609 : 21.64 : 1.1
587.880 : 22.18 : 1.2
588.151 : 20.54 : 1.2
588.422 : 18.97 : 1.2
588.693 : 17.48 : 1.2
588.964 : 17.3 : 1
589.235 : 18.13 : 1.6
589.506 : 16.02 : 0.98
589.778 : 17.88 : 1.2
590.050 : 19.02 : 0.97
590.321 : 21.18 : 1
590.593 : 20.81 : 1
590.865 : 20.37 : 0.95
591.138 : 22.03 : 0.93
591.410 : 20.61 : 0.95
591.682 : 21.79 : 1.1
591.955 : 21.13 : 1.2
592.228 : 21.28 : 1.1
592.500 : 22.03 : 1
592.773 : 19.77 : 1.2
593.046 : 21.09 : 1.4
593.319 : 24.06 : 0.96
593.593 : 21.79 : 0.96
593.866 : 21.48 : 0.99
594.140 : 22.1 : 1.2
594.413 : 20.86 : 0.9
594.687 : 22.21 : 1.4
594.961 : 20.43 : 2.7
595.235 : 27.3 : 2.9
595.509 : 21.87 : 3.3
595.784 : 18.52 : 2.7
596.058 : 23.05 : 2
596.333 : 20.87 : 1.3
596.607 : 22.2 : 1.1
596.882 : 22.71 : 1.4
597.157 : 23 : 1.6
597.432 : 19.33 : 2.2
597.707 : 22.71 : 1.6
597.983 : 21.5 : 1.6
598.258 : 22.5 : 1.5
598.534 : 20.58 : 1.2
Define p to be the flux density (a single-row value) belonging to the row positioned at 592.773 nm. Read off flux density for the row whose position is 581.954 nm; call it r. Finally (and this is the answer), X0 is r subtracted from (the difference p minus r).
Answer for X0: -21.15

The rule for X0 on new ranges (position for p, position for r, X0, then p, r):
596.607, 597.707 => -23.22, 22.2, 22.71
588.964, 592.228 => -25.26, 17.3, 21.28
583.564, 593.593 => -21.23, 22.35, 21.79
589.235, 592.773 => -21.41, 18.13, 19.77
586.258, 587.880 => -21.58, 22.78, 22.18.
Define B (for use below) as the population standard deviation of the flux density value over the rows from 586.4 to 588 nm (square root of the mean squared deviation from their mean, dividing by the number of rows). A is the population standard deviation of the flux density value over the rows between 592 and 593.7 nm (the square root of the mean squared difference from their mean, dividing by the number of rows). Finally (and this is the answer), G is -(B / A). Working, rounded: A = 1.29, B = 0.51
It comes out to -0.40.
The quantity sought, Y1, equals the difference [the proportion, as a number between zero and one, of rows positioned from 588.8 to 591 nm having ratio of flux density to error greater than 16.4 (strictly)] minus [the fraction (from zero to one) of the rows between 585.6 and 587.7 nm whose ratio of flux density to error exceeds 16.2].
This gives -0.25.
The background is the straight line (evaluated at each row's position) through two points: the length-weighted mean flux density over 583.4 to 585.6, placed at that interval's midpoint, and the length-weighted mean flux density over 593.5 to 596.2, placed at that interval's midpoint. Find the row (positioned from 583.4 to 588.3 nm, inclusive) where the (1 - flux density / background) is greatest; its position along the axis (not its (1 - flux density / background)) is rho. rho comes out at 585.988 nm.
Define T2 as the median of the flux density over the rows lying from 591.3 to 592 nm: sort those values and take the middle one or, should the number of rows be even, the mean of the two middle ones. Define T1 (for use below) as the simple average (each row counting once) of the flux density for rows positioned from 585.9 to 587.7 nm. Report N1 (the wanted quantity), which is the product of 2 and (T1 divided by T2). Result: 2.06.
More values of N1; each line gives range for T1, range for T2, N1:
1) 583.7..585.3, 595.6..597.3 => 1.93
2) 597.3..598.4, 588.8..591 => 2.32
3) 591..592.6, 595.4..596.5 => 2.01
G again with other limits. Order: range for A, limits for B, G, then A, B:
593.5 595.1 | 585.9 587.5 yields -1.41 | 0.65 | 0.91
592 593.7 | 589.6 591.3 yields -1.07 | 1.29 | 1.38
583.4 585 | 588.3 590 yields -1.38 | 0.65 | 0.90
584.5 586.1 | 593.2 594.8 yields -1.35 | 0.73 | 0.99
